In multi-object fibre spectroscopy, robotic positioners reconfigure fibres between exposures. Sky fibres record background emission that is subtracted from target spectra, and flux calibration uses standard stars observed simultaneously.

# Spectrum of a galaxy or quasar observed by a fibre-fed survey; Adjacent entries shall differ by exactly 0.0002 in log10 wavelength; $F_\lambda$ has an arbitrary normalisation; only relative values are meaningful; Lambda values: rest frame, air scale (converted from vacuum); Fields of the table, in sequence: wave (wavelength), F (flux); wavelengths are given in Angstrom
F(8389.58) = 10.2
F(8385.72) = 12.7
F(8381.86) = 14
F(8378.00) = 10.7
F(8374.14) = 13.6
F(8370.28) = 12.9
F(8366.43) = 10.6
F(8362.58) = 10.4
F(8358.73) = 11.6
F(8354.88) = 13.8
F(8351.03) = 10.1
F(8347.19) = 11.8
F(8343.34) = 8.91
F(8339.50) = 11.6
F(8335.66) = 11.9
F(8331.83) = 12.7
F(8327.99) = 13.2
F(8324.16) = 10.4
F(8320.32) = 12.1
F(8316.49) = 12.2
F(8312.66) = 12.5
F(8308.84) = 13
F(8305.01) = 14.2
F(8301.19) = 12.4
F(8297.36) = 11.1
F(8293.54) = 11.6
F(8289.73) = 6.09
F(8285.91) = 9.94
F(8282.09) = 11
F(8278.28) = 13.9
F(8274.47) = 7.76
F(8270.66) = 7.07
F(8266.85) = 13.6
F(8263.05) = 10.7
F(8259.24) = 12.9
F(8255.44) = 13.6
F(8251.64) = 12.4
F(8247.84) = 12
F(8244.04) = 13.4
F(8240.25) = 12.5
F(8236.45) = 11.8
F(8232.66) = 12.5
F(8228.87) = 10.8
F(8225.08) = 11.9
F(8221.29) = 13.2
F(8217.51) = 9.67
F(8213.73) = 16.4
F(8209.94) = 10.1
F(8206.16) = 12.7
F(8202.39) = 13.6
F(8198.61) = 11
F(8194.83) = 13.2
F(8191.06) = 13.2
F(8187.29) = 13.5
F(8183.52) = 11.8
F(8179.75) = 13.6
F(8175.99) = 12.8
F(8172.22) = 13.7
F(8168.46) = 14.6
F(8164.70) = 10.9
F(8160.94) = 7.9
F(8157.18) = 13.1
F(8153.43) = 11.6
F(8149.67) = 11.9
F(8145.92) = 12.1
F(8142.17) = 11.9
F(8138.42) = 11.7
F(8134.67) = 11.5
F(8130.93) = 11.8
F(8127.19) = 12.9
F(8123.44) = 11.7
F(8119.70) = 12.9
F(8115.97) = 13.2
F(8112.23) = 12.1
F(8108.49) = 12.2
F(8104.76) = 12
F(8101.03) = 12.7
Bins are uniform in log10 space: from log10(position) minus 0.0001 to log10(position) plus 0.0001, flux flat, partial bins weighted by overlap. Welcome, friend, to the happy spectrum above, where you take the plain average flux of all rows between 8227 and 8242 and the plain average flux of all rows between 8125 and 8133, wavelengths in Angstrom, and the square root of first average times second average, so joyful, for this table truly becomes 12.1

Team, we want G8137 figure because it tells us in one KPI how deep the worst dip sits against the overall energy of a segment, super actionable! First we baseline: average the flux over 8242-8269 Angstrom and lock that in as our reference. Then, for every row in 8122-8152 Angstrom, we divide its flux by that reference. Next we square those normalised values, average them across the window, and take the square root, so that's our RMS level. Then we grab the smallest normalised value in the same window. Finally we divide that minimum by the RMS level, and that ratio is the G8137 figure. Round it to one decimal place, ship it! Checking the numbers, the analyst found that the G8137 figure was 1.0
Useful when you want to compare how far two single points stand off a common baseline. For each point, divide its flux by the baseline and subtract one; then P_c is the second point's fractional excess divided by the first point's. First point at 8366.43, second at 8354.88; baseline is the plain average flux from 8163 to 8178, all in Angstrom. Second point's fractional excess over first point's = -0.3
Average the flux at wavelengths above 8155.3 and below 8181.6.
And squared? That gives 153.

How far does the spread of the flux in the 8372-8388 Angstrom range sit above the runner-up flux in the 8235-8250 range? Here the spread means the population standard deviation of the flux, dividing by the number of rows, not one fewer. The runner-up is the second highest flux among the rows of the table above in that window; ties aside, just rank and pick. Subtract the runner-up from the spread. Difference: -11.2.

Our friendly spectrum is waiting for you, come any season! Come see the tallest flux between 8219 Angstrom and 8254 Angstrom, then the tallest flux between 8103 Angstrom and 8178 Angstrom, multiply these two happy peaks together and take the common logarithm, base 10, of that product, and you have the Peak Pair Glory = 2.29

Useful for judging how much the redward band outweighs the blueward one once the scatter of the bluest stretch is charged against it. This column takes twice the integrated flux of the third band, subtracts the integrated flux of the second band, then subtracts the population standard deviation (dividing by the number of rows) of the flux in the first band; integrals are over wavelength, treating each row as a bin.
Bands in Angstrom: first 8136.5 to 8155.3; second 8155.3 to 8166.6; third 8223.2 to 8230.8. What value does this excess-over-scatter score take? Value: 52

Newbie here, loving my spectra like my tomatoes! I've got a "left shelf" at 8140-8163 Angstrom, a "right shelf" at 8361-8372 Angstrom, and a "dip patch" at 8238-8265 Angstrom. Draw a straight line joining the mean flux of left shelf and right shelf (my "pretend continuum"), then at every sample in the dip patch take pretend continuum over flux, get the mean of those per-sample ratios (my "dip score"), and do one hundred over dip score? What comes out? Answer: 109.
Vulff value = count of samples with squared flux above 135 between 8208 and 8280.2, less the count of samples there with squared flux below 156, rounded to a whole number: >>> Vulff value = 3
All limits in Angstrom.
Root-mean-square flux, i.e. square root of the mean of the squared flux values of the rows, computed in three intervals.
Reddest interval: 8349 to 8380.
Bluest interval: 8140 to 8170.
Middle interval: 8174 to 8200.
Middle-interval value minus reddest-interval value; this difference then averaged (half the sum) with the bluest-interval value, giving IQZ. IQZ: 6.42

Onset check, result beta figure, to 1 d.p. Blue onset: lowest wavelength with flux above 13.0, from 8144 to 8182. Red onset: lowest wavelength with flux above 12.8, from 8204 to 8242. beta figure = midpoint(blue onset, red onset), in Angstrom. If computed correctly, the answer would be 8185.5 Angstrom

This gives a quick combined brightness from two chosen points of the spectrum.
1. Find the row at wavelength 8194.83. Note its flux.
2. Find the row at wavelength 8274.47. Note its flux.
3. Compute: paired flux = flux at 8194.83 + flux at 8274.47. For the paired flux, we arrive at 21.0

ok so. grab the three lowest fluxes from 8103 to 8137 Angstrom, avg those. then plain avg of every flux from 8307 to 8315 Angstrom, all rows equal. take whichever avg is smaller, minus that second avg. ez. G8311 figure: -1.1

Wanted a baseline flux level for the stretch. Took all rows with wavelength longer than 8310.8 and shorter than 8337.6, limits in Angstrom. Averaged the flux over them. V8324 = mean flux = 12.1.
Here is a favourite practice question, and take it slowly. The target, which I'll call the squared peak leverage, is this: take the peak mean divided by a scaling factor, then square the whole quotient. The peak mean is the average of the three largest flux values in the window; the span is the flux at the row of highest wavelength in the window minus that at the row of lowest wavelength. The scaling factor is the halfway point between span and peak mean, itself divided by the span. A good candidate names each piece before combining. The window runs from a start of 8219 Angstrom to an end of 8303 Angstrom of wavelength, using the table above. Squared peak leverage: 2.9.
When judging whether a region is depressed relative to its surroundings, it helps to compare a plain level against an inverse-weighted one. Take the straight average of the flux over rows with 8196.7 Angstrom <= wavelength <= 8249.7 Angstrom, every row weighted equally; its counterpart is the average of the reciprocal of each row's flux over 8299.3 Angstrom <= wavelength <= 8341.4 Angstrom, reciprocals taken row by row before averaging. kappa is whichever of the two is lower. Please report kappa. 0.081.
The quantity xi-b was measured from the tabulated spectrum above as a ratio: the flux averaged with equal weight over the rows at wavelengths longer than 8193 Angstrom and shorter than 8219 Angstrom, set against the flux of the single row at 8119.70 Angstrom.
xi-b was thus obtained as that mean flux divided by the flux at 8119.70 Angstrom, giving 0.96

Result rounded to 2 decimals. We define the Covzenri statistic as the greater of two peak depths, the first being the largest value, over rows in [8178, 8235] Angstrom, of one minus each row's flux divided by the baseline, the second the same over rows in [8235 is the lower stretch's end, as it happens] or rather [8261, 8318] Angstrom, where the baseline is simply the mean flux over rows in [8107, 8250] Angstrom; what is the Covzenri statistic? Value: 0.50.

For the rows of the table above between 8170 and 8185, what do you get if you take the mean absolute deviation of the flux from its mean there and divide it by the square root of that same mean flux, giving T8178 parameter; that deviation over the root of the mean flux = 0.19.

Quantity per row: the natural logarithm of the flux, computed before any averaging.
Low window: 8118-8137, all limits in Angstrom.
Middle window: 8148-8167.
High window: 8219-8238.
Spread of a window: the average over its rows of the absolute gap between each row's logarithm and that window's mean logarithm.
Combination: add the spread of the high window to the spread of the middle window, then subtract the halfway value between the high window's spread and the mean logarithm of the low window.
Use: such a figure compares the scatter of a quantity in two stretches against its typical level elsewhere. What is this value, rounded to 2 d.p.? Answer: -1.09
